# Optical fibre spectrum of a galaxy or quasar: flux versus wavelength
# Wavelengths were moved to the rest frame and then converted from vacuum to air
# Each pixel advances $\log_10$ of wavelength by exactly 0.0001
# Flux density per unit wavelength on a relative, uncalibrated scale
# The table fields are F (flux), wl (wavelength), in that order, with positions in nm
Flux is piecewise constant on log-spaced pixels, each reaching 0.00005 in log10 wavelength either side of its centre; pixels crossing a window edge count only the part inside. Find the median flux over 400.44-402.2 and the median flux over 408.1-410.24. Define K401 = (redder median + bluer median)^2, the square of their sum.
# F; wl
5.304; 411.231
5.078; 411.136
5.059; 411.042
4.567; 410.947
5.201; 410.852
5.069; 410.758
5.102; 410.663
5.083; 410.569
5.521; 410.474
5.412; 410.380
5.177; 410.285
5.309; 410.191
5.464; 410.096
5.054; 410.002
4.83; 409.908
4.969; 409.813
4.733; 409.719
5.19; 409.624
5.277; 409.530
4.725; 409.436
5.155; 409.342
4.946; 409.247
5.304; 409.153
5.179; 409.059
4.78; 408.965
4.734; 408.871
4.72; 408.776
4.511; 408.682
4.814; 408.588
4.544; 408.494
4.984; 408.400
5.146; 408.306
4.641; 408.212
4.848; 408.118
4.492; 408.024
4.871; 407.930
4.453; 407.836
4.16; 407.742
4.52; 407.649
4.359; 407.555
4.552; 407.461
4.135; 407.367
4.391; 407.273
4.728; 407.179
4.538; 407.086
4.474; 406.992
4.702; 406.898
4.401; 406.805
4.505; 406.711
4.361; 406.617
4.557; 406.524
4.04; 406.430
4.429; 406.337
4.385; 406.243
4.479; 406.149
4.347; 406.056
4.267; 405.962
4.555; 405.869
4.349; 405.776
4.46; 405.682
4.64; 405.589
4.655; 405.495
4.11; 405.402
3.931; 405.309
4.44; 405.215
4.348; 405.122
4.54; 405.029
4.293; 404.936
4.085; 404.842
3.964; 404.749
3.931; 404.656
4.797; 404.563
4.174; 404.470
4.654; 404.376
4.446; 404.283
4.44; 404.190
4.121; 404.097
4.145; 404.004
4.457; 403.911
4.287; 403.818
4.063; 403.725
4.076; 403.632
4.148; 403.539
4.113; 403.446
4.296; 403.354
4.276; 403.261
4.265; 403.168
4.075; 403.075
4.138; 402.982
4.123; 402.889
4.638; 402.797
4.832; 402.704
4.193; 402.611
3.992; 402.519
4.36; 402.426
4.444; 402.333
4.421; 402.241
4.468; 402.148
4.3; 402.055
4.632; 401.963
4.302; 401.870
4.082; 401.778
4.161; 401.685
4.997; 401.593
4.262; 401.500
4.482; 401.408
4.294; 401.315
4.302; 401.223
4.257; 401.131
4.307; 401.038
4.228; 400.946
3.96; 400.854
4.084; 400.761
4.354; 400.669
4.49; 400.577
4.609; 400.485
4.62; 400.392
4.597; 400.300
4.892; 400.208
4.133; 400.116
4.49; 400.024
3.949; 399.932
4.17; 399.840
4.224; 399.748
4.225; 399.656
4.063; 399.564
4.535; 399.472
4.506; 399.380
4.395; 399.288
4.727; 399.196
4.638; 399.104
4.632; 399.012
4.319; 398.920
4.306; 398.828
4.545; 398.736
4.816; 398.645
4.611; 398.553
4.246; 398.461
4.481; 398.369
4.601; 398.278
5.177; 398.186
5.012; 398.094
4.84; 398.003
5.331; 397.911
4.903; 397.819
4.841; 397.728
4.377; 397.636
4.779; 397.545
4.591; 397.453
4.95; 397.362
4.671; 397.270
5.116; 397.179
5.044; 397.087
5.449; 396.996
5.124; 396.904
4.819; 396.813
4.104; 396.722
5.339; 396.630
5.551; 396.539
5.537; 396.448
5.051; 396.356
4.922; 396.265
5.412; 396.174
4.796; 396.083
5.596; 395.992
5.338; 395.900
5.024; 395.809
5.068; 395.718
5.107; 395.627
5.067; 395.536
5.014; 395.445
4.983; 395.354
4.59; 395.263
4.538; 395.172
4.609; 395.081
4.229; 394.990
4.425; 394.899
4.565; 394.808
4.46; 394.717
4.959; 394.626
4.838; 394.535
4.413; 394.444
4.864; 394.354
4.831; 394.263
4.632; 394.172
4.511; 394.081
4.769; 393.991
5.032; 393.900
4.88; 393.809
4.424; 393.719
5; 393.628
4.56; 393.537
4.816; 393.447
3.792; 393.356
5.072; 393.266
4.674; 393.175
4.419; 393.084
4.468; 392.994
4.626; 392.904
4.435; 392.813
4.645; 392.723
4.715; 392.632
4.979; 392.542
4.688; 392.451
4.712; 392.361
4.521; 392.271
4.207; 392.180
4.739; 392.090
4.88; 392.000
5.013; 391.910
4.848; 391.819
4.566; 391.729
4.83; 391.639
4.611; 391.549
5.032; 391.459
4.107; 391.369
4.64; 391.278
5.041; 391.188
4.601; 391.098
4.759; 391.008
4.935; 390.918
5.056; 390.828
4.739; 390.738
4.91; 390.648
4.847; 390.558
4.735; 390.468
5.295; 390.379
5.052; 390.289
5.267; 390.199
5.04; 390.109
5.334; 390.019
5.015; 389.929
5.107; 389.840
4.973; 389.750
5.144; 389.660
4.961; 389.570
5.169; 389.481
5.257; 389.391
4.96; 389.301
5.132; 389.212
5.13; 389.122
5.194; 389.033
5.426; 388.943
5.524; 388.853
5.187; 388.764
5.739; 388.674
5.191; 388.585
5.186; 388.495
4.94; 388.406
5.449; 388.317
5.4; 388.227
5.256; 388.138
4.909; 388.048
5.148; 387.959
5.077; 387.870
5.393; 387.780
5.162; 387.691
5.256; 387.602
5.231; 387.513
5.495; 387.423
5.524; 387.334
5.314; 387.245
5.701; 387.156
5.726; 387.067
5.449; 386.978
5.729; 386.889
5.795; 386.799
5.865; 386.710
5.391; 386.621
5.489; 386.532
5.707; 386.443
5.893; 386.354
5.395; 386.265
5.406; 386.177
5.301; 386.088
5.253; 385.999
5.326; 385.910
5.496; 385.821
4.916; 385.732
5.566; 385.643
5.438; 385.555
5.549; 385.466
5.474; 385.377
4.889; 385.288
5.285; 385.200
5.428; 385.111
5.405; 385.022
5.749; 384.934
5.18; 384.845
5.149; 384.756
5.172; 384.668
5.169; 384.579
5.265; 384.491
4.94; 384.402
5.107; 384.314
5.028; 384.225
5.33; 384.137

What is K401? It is 86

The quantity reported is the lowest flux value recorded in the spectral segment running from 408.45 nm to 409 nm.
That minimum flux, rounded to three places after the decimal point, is 4.511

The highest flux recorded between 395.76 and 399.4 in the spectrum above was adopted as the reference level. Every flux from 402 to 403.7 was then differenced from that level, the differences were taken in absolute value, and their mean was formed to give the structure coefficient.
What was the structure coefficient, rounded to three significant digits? 1.31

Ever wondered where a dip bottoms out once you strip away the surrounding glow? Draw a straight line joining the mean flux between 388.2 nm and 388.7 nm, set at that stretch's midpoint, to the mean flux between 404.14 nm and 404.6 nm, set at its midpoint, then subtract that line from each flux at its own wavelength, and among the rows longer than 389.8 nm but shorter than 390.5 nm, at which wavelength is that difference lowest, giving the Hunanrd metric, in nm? 390.468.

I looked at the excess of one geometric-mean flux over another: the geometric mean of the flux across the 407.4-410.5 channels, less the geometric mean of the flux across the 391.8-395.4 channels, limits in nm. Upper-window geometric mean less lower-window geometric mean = 0.2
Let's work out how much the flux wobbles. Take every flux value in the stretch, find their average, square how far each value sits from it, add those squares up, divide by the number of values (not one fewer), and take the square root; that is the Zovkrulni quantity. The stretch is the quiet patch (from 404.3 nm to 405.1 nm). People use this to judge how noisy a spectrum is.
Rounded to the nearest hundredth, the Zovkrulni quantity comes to 0.30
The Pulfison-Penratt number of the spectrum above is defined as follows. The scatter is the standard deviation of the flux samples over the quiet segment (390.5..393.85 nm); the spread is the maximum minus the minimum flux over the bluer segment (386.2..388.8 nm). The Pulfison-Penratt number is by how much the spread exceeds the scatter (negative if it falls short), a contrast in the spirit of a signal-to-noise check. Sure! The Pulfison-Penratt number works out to 0.71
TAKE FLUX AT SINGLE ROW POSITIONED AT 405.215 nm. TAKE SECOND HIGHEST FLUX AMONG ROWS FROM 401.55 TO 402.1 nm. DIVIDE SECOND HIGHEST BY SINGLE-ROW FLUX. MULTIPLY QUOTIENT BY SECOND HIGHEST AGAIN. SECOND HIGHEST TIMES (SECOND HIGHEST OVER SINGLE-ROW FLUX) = 4.83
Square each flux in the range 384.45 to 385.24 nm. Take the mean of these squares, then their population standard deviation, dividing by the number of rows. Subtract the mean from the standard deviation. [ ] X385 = -26.3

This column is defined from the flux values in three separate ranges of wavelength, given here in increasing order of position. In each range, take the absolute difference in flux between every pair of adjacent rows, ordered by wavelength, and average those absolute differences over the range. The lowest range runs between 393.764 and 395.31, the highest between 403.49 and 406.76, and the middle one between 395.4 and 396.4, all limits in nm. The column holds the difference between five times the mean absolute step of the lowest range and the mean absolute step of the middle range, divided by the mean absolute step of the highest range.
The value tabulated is 3.5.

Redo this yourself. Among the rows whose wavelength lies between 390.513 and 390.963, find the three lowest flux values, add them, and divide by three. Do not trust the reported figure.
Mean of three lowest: 4.8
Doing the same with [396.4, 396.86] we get 4.8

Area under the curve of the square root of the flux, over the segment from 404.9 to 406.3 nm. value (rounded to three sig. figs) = 2.93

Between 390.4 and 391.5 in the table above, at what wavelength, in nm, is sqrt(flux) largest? 390.828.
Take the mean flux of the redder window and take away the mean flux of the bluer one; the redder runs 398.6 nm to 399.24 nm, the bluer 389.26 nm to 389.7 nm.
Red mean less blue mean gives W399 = -0.53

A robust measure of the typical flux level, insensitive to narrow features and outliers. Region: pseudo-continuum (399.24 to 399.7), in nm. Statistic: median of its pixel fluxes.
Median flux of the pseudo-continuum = 4.4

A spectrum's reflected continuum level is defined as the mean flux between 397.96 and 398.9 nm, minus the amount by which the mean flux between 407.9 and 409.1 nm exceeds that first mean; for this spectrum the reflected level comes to 4.5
